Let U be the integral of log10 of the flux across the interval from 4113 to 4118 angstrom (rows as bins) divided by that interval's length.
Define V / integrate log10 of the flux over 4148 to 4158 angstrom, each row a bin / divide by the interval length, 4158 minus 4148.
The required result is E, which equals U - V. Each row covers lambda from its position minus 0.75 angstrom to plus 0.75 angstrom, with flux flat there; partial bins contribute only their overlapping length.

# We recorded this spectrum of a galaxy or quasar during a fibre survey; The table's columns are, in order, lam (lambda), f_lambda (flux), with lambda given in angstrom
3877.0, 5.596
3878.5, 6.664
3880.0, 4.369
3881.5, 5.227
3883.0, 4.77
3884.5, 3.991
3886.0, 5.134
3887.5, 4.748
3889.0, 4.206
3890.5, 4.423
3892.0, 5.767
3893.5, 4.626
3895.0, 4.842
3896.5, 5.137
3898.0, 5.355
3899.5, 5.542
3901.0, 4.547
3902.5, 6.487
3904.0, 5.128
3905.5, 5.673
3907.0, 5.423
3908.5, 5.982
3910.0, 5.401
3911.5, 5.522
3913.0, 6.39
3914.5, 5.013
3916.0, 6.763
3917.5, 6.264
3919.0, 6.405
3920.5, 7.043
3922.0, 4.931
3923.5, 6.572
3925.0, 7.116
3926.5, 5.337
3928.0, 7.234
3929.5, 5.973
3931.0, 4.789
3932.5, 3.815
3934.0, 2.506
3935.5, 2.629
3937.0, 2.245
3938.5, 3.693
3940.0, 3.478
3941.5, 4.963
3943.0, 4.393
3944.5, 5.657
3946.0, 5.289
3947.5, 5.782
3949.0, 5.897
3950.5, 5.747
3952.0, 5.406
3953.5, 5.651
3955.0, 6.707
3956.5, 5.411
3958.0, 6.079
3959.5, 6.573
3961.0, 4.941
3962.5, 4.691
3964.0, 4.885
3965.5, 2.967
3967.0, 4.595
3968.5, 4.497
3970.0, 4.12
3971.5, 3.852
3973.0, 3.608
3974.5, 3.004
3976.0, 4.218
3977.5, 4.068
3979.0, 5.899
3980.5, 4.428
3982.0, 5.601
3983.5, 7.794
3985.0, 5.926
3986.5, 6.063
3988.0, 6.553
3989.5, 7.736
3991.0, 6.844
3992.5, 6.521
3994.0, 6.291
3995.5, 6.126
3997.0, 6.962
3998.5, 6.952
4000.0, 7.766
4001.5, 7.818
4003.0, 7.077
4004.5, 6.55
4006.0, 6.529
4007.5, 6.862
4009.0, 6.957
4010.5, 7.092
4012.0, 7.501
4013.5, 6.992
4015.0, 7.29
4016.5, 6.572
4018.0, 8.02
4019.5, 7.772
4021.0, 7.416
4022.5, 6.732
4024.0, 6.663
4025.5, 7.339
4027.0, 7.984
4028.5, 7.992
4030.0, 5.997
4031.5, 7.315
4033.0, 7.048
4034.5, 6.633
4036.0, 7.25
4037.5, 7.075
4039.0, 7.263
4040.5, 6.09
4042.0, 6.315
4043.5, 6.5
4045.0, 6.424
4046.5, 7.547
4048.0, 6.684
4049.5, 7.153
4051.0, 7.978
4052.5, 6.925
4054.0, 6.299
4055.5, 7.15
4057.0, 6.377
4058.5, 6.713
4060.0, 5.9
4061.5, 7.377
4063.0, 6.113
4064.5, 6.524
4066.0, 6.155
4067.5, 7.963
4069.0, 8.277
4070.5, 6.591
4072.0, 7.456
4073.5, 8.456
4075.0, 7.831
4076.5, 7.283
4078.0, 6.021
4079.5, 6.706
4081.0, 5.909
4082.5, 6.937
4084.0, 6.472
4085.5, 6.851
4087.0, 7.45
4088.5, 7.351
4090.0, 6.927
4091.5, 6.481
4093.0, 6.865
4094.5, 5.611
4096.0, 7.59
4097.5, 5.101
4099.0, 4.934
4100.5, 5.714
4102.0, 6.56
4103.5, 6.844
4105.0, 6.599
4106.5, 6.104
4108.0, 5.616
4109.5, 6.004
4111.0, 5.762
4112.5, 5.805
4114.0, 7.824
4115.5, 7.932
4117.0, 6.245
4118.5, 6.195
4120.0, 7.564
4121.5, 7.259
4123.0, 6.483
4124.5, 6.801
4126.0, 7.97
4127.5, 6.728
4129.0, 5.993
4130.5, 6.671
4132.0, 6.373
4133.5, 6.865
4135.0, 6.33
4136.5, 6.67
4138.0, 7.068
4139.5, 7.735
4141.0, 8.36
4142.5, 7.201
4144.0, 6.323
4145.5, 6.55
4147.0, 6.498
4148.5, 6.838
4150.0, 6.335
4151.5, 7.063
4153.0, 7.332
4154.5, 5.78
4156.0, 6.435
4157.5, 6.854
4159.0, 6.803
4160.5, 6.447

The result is 0.03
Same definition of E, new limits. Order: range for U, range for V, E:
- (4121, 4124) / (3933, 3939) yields 0.40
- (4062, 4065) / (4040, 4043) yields 0.01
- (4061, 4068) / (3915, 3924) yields 0.03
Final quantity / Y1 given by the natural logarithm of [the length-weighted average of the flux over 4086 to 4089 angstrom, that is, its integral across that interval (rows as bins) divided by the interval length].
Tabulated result 2.00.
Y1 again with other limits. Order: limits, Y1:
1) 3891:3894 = 1.64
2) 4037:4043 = 1.90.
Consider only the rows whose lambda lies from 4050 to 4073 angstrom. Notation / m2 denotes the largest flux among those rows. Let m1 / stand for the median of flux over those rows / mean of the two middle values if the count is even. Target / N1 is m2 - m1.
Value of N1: 1.6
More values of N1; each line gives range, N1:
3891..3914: 1.1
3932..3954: 0.9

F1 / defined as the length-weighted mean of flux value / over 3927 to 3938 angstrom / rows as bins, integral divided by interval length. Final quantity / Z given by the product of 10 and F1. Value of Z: 42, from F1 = 4.2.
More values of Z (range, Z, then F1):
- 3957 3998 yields 54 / 5.4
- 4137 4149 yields 71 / 7.1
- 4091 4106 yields 62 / 6.2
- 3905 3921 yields 60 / 6.0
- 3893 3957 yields 53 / 5.3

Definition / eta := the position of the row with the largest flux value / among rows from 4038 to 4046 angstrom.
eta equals 4039.0 angstrom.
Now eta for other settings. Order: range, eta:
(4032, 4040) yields 4039.0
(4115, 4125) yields 4115.5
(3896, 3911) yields 3902.5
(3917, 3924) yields 3920.5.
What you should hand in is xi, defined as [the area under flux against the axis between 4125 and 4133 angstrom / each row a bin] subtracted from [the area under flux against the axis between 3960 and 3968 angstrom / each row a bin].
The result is -18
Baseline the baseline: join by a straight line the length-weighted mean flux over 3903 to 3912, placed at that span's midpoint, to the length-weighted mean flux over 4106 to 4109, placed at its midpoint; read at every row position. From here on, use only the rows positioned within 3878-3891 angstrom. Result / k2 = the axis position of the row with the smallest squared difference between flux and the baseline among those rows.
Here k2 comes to 3881.5 angstrom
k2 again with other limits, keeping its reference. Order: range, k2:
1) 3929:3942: 3929.5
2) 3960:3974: 3961.0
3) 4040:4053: 4040.5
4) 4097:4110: 4100.5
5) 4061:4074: 4063.0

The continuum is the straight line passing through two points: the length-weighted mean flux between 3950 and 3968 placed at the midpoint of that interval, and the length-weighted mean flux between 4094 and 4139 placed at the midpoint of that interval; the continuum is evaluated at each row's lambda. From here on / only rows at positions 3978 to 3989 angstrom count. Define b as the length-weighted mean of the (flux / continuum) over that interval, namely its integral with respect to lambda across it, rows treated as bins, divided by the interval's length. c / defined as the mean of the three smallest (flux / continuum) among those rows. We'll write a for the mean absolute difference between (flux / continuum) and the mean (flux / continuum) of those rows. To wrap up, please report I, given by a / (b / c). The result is 0.103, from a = 0.117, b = 1.10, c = 0.97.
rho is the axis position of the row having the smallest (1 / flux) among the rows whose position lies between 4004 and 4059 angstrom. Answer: 4018.0 angstrom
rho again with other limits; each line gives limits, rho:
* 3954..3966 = 3955.0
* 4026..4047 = 4028.5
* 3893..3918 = 3916.0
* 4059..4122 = 4073.5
